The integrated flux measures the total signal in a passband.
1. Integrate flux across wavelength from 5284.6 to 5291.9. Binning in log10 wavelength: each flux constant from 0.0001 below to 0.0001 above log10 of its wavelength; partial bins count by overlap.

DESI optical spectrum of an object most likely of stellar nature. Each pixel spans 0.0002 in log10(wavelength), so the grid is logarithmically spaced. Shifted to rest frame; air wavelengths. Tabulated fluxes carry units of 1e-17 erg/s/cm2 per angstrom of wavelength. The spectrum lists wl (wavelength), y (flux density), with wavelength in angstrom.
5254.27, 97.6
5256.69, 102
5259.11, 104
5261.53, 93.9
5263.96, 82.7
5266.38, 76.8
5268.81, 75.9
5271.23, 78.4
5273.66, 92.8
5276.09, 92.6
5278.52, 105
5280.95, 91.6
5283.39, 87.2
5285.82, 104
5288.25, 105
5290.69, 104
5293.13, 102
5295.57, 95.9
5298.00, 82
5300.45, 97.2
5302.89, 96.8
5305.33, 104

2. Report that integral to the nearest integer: 762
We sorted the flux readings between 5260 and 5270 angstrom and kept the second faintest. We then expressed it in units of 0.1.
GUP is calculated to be 768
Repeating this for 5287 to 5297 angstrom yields 1020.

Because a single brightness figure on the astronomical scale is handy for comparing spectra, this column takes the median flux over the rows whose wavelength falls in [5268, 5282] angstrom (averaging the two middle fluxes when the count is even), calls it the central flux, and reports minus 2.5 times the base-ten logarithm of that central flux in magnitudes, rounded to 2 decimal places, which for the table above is -4.91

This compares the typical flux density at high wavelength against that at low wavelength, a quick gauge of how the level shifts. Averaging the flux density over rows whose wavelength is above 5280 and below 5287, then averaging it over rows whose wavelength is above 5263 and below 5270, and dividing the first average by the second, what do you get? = 1.20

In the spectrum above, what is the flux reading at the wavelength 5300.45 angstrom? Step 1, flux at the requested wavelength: 97.2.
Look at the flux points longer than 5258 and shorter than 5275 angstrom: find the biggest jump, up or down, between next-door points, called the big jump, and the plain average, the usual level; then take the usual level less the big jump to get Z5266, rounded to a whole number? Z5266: 72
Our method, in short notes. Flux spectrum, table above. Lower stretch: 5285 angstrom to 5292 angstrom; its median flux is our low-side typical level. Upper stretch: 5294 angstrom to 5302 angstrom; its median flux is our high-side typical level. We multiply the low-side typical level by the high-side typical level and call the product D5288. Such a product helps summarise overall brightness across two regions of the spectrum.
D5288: 9974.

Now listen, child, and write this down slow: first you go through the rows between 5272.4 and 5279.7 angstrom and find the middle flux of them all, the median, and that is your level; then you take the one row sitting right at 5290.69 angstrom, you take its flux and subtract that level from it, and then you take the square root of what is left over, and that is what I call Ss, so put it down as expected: 3.3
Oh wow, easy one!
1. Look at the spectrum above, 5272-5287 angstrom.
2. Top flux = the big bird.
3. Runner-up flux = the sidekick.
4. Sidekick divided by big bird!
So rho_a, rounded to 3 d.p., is 0.990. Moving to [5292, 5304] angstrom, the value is 0.953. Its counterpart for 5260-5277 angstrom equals 0.988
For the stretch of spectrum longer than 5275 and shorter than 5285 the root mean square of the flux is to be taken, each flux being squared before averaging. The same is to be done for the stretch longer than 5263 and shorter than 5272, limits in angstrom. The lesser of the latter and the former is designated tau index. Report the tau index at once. 78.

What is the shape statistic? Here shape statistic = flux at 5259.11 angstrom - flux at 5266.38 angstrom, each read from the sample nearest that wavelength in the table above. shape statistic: 27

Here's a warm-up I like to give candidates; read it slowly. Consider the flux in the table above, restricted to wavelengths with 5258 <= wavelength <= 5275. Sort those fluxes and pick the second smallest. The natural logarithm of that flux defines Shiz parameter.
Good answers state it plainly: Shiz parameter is 4.341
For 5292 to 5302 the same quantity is 4.563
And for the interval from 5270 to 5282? 4.517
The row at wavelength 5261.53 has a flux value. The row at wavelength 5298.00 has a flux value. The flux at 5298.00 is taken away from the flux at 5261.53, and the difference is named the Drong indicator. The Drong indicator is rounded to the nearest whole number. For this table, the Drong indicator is 12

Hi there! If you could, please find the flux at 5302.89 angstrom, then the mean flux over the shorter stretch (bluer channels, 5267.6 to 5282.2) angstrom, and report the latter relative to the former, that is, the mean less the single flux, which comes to -7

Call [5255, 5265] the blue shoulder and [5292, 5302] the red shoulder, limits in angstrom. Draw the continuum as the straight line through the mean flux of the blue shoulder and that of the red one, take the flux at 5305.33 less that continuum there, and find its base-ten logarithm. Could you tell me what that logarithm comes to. 1.0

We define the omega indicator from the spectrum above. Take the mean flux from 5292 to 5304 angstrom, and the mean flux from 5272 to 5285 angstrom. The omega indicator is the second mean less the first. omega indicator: -1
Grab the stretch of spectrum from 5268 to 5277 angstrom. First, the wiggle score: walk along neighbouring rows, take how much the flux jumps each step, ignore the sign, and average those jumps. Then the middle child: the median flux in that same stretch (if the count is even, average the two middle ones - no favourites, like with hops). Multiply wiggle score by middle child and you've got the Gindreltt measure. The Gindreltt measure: 487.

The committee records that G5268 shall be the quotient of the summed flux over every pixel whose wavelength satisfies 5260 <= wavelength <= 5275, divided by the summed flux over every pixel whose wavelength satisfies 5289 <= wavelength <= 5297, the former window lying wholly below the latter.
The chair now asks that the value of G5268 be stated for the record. 1.7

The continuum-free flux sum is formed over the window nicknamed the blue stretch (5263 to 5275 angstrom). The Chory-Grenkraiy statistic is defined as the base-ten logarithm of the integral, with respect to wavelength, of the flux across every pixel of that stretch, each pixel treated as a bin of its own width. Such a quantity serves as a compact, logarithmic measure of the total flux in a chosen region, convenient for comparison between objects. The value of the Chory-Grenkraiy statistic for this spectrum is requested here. 2.99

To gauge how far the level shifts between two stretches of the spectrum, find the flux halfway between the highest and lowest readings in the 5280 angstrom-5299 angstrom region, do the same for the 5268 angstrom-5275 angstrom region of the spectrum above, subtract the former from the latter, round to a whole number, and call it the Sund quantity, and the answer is -9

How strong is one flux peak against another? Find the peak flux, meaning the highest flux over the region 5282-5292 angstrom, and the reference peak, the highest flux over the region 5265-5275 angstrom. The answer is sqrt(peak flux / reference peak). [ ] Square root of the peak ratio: 1.06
